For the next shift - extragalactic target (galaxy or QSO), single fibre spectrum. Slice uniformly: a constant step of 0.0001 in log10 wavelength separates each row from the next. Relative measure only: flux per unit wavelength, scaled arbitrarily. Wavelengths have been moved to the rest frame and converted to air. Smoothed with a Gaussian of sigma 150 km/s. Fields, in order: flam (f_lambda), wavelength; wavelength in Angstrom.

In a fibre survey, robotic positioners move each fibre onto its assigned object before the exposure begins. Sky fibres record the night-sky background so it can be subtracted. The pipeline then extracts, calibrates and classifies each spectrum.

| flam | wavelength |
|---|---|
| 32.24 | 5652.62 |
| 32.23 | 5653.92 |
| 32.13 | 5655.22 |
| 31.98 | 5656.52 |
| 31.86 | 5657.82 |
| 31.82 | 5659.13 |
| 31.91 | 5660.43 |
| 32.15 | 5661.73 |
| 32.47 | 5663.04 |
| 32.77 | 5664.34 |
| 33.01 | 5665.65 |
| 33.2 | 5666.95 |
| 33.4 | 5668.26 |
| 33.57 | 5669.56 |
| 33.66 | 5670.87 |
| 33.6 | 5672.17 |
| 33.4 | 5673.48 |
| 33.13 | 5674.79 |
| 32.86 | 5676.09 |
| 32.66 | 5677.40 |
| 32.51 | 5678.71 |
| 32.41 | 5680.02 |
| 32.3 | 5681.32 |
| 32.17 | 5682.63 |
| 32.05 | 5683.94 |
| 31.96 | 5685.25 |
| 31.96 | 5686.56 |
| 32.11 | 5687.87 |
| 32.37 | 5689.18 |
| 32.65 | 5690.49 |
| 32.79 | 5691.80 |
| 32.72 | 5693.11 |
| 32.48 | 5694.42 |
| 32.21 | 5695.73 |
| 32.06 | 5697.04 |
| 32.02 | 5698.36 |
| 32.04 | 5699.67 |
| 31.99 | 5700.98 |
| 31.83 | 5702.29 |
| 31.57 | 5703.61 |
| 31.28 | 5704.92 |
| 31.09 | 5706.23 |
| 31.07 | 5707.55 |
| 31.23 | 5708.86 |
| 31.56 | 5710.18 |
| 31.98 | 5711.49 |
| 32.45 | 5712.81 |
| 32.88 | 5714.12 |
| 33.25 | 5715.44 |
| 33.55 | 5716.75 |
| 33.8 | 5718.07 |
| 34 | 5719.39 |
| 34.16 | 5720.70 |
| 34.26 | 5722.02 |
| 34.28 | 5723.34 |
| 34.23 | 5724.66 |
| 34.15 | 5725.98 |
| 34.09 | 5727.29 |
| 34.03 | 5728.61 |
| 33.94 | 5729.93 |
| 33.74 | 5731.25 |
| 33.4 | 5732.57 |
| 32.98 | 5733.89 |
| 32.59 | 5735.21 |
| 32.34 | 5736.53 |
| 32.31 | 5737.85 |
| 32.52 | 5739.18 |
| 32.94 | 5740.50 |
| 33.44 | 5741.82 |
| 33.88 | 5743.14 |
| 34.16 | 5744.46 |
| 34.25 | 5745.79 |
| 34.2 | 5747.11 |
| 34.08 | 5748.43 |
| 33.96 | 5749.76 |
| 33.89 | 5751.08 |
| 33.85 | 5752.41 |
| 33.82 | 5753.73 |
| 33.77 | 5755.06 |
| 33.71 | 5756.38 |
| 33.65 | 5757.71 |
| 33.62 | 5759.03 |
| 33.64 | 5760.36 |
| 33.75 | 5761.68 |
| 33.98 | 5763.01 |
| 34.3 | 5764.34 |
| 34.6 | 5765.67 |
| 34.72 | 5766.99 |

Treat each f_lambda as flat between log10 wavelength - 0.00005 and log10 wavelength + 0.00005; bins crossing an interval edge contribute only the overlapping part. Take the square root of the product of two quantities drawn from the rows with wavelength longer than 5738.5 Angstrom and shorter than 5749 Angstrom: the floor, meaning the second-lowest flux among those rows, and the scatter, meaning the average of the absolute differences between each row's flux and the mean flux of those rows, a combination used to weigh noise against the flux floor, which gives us 4.2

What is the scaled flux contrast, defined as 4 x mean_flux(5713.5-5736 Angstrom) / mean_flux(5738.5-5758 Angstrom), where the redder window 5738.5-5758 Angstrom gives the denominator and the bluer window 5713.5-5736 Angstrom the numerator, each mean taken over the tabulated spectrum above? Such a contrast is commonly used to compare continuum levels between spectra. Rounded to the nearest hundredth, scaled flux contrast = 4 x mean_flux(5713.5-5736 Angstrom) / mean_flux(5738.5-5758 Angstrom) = 4.00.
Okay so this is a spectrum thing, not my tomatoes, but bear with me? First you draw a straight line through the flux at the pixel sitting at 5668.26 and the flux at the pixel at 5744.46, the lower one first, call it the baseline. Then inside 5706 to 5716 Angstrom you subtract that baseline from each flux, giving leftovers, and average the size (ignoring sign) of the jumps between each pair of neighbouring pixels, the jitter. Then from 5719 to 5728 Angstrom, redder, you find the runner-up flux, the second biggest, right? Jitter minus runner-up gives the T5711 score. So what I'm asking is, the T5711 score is -34.0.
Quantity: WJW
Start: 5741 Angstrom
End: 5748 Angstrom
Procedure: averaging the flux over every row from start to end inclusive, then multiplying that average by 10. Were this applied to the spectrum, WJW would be 340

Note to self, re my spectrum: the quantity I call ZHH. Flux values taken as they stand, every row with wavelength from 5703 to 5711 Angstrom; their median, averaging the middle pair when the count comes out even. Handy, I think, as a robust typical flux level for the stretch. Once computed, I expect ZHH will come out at 31.3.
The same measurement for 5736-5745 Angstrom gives 32.9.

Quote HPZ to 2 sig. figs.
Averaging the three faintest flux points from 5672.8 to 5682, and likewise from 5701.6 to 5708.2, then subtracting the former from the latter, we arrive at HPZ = -1.3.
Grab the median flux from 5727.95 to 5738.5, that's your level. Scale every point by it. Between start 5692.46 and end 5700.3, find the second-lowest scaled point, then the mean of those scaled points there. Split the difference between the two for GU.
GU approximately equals 0.97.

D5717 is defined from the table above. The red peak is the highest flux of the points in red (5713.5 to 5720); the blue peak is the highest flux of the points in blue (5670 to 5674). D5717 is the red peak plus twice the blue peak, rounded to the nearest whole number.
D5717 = 101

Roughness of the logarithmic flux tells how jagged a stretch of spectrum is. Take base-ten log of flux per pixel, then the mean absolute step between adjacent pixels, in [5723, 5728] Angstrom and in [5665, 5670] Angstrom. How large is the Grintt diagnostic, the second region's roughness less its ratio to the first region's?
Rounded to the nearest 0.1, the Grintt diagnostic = -3.0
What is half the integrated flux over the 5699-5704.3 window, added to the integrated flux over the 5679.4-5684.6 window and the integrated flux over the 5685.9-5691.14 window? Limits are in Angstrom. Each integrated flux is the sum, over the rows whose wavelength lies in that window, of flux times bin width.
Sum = 421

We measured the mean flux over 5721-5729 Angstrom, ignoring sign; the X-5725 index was 34.2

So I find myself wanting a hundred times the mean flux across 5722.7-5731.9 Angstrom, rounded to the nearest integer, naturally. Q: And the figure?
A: 3407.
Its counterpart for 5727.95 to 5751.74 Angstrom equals 3348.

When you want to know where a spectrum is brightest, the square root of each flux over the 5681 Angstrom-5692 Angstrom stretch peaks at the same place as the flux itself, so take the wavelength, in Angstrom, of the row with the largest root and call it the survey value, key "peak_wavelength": 5691.80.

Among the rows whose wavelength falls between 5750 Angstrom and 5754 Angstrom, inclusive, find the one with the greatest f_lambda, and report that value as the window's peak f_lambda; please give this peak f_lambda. 33.89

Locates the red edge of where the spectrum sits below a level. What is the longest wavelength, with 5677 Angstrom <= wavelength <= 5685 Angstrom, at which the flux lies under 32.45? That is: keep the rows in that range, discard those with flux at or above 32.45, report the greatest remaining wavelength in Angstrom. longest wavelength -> 5683.94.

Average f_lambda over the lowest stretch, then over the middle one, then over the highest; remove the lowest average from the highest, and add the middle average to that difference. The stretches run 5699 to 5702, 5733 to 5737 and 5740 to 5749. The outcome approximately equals 34.5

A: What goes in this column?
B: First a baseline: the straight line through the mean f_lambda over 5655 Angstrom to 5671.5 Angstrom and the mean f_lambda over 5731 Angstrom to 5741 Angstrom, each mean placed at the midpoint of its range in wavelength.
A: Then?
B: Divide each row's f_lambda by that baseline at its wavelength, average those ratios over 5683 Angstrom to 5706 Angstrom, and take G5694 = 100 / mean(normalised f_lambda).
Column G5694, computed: 101.8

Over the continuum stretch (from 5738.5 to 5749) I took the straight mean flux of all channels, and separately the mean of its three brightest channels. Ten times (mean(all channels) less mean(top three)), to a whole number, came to -5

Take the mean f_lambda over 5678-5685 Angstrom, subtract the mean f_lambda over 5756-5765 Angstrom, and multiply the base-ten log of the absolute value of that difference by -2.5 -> -0.5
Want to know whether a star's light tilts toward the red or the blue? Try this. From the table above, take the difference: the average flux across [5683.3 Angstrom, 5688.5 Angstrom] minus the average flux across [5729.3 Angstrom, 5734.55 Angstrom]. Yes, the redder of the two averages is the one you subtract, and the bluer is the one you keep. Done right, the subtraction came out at -1.5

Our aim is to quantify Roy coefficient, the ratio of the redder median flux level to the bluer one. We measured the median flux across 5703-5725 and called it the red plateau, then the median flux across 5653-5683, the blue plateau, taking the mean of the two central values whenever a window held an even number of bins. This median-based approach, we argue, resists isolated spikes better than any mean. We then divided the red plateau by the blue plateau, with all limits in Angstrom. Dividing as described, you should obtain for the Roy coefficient 1.01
